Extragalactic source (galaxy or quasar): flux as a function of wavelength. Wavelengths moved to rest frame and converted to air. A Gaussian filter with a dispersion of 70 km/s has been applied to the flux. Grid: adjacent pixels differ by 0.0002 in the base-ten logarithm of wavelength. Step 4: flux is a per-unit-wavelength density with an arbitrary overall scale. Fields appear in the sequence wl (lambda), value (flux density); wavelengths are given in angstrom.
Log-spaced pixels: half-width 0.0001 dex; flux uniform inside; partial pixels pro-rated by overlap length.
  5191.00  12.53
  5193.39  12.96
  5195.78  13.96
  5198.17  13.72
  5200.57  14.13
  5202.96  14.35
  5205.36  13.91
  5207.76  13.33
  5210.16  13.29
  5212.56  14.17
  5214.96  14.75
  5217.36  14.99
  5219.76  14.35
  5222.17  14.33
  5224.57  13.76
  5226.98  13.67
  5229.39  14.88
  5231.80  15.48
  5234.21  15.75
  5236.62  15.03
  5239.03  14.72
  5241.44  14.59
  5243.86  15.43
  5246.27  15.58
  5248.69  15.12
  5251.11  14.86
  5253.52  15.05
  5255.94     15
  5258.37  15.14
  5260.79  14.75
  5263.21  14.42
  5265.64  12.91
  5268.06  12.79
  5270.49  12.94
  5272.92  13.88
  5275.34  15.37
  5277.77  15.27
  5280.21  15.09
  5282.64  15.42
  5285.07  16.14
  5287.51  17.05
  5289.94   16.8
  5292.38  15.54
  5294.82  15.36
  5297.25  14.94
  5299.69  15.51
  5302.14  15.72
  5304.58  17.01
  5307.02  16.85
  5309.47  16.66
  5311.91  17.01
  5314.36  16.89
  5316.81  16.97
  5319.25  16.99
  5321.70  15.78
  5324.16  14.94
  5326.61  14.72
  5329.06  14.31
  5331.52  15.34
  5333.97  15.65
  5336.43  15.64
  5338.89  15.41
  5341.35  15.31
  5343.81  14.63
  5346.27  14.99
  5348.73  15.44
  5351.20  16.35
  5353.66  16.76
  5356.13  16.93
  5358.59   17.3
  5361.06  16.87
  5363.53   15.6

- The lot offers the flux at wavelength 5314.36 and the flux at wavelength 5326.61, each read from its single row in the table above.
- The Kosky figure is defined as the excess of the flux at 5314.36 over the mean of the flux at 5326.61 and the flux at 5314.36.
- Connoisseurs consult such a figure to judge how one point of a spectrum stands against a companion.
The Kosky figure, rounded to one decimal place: 1.1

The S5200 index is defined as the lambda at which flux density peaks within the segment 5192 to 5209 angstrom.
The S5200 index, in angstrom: 5202.96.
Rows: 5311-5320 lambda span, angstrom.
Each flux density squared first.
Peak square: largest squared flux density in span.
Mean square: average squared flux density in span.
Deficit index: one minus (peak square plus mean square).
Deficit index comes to -576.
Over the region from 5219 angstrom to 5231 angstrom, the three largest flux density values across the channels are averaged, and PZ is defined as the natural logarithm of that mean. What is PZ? 2.68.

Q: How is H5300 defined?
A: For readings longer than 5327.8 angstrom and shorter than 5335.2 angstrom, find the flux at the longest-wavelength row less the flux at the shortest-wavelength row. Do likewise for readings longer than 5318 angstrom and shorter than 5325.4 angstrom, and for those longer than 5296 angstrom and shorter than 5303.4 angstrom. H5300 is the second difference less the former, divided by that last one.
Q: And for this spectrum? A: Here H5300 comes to -4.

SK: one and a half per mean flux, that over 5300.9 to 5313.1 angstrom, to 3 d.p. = 0.090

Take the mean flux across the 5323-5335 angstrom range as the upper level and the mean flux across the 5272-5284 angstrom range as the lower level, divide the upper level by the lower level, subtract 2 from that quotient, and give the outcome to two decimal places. -1.00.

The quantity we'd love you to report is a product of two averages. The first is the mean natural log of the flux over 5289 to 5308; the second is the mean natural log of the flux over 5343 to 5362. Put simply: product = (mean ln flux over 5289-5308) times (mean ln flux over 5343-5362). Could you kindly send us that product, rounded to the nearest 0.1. 7.7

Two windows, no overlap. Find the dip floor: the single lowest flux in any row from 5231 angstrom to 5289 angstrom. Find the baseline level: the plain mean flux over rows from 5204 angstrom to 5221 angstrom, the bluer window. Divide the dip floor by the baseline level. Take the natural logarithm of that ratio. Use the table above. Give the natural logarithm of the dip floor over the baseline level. -0.10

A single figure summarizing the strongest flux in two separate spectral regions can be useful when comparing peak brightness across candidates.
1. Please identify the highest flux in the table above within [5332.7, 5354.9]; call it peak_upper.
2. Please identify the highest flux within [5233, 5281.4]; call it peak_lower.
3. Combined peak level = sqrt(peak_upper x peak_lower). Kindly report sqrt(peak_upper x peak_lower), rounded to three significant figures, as 16.2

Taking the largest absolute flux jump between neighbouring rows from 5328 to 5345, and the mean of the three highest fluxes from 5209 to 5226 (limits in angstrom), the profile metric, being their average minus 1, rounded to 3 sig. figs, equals 6.86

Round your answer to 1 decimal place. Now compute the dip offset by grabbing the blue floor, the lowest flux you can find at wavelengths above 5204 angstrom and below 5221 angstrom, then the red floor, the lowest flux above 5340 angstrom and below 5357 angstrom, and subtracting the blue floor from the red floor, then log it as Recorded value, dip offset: 1.3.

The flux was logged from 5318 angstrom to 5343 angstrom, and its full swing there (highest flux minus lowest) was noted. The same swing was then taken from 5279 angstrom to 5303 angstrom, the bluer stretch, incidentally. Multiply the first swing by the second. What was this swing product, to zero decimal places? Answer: 6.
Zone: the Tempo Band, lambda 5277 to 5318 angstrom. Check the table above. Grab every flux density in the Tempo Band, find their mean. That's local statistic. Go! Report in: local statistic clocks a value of 16.1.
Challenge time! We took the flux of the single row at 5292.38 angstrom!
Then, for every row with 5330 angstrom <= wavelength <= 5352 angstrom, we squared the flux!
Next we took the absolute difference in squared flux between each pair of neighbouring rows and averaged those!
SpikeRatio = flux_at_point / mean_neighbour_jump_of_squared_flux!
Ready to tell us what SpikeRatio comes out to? 1.33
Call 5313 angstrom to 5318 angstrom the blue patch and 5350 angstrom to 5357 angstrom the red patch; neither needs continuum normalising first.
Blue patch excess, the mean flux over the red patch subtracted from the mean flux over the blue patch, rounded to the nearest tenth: 0.2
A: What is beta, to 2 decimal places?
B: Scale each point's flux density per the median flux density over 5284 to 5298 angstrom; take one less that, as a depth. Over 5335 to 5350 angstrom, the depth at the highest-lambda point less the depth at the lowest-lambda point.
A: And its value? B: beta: 0.01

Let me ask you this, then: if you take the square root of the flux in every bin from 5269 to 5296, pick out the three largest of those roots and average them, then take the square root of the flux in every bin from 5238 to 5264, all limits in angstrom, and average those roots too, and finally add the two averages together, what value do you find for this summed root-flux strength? 7.95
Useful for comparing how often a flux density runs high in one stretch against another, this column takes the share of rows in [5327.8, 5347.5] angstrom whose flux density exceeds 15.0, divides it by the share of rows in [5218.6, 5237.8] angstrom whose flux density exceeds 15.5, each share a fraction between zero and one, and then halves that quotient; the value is 2.5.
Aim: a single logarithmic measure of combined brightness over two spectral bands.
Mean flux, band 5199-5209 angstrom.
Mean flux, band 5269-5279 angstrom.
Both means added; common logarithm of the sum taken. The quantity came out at 1.45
